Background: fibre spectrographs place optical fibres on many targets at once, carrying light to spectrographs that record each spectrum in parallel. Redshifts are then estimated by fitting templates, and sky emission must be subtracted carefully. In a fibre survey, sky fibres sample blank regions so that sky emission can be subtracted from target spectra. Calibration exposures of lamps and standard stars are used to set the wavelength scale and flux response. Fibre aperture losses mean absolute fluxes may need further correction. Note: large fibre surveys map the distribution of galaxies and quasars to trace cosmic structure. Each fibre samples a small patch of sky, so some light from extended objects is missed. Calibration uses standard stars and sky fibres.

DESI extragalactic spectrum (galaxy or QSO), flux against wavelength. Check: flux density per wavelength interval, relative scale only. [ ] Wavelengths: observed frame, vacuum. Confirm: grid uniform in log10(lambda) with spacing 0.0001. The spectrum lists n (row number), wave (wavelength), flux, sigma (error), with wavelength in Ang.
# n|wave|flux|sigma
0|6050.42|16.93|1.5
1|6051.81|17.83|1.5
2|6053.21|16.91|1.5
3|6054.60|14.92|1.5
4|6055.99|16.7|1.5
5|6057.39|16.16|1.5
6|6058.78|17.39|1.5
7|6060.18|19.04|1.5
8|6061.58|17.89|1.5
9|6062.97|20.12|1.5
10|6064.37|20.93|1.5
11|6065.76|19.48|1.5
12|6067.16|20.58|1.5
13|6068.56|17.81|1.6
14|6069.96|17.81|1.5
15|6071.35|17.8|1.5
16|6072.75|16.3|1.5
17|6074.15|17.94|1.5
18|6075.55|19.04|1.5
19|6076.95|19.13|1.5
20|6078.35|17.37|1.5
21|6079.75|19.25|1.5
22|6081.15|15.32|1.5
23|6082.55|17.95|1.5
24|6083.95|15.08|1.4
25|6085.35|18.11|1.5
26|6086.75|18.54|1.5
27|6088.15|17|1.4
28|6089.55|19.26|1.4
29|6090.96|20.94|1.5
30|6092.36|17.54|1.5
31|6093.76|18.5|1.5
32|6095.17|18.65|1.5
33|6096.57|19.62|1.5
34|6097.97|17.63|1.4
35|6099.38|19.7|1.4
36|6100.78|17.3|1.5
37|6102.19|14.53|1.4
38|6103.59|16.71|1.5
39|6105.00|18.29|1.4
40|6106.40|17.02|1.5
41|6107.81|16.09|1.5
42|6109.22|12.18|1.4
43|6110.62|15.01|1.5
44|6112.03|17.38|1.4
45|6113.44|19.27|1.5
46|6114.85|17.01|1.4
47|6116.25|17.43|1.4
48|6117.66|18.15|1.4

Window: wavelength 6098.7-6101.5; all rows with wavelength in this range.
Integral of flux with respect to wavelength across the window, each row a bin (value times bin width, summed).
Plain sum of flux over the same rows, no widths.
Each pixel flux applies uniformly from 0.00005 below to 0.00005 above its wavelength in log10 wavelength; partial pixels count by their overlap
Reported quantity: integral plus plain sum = 89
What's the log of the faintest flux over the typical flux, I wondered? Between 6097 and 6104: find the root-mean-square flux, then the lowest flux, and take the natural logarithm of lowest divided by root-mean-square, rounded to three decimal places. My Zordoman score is -0.172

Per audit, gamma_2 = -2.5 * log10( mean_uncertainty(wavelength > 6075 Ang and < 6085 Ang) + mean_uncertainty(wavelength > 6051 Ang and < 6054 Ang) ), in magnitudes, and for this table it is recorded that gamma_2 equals -1.19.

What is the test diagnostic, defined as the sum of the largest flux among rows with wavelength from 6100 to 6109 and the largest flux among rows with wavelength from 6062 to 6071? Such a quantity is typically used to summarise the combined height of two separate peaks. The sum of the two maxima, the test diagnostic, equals 39.2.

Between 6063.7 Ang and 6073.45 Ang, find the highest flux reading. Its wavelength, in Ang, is 6064.37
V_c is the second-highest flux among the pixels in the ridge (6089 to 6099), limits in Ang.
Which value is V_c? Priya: 19.62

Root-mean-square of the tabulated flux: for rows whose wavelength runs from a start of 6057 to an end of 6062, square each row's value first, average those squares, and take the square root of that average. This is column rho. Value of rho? 17.7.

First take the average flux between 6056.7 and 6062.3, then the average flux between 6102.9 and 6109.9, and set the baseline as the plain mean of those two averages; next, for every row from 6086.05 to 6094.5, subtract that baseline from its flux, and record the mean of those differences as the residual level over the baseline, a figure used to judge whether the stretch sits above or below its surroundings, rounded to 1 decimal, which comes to 1.8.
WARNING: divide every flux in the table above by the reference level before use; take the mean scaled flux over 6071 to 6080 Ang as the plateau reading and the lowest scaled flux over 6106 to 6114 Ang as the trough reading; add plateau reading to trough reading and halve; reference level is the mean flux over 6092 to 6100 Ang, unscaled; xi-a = 0.81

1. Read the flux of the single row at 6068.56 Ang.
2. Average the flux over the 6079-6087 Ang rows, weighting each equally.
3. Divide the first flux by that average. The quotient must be 1.03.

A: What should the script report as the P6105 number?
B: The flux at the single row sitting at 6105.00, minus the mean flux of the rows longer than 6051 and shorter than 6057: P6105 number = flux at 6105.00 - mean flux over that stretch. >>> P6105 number 1.7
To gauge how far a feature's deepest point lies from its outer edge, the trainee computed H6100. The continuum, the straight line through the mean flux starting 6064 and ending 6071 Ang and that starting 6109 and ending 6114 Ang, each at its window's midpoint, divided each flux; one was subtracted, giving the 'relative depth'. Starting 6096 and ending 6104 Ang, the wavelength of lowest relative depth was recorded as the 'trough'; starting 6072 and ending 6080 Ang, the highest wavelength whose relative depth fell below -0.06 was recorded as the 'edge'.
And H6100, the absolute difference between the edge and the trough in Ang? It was 29.4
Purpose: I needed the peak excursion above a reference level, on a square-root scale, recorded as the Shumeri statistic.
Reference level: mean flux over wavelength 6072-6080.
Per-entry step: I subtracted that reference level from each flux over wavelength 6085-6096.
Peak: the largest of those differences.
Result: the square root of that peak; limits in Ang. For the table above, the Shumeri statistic 1.7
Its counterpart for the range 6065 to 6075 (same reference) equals 1.6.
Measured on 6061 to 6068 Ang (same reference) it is 1.7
